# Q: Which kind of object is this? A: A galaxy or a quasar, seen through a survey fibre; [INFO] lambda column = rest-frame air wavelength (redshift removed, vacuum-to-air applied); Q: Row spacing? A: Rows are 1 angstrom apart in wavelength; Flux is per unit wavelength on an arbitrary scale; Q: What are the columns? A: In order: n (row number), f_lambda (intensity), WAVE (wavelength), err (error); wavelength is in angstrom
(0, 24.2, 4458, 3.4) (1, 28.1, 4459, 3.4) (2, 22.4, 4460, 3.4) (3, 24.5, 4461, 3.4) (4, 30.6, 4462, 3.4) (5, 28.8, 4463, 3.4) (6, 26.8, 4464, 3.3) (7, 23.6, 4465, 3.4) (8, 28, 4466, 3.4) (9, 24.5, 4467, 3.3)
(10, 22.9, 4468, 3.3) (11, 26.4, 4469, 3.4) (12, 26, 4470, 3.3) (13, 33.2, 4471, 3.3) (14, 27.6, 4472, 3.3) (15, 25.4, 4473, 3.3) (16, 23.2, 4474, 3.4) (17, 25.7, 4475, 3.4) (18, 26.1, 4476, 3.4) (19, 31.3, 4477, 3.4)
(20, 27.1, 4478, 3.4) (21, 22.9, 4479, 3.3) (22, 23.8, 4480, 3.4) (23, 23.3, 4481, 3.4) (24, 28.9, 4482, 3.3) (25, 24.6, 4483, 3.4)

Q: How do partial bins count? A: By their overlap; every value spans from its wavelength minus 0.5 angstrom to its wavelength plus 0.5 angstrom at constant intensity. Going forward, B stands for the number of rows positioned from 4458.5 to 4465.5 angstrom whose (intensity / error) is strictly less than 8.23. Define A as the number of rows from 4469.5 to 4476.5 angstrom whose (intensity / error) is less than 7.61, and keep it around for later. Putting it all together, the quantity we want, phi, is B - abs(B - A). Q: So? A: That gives 2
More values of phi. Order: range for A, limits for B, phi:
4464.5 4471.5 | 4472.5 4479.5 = 3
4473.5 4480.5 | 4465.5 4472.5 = 4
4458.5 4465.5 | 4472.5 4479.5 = 3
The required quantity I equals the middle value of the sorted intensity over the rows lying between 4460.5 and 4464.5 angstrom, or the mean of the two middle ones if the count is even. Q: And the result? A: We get 27.8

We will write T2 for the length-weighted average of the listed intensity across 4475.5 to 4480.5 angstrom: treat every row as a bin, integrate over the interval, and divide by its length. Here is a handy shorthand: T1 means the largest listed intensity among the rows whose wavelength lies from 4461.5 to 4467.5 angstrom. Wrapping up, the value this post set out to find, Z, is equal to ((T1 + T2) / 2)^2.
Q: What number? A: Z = 808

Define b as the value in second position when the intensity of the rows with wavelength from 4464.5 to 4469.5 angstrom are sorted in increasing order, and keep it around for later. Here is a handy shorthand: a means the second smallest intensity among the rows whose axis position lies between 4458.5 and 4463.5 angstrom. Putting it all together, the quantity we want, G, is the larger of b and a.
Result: 24.5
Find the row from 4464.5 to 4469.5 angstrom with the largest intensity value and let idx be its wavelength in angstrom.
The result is 4466 angstrom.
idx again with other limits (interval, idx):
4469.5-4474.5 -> 4471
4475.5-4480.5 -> 4477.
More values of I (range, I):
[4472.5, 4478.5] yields 25.9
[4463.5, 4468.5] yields 24.5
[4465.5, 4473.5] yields 26.2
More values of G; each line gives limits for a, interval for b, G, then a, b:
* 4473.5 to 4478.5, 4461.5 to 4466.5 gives 26.8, 25.7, 26.8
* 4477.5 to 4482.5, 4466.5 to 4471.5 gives 24.5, 23.3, 24.5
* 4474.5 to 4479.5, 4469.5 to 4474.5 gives 25.7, 25.7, 25.4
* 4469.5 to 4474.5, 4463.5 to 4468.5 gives 25.4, 25.4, 23.6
